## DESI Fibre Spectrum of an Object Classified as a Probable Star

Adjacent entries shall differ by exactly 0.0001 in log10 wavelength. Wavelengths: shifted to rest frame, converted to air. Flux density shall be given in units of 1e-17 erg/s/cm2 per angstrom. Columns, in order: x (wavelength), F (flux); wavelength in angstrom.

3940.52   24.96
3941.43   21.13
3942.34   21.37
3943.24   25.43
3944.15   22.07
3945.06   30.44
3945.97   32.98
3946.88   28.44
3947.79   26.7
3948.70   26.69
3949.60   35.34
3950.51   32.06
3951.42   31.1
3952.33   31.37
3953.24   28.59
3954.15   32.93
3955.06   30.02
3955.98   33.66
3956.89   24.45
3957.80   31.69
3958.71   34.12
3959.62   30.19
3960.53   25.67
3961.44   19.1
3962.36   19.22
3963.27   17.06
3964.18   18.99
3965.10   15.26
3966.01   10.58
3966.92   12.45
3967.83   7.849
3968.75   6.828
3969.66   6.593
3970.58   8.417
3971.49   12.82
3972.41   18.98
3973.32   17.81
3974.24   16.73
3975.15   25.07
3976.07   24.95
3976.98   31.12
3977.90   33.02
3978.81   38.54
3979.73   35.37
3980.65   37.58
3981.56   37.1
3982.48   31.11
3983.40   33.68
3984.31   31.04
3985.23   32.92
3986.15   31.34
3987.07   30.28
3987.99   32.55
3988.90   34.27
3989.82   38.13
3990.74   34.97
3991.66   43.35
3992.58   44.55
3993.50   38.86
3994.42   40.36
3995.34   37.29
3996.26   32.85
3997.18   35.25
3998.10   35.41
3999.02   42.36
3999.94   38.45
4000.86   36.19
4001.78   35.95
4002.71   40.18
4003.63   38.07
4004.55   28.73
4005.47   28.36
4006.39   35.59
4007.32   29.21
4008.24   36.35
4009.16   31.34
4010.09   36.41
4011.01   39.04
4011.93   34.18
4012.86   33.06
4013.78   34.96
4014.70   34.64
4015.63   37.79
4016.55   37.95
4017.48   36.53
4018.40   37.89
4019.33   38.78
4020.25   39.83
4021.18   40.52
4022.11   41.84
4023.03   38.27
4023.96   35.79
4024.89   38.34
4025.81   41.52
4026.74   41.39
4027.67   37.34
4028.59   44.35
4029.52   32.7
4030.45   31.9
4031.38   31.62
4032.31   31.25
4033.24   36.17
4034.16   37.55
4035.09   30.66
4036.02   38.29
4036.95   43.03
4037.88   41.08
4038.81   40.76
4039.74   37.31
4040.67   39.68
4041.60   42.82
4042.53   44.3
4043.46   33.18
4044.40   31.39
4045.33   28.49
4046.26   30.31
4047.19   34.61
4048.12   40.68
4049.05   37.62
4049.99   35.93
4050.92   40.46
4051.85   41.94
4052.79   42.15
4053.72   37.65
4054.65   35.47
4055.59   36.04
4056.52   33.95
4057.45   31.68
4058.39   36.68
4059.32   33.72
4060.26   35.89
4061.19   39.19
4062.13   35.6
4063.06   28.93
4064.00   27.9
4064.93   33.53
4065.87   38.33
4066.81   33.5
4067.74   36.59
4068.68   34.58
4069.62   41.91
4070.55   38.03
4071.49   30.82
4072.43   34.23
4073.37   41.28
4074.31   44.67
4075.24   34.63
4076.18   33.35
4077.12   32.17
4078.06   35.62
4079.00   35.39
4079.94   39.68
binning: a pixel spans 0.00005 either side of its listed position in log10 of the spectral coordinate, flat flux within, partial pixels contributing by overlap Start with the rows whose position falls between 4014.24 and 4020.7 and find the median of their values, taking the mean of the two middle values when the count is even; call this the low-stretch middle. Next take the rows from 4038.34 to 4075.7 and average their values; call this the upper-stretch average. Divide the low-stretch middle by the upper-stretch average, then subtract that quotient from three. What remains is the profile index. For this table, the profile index 1.96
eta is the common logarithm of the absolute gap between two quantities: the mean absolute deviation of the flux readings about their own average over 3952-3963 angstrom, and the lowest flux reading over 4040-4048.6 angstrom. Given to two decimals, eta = 1.39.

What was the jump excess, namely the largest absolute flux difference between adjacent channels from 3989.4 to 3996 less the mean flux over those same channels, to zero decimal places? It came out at -31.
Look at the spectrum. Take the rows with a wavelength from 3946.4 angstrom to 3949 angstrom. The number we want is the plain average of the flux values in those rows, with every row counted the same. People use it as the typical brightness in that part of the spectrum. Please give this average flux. 27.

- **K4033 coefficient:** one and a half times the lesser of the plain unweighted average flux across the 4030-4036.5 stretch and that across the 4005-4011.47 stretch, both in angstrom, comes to 51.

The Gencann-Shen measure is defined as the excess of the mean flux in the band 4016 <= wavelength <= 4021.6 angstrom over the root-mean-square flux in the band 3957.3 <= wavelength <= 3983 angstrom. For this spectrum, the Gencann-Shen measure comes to 14.1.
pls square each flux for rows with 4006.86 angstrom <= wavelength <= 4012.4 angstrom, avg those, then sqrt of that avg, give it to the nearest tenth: 34.6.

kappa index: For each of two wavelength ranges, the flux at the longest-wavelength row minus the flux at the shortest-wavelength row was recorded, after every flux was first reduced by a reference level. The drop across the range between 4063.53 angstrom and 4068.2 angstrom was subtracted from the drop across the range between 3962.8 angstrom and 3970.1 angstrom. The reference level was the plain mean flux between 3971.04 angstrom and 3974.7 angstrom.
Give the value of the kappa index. -19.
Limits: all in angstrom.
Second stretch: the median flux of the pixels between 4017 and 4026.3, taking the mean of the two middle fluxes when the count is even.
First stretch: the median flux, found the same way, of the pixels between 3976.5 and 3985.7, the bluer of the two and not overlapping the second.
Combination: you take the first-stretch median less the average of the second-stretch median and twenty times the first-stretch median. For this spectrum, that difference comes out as -319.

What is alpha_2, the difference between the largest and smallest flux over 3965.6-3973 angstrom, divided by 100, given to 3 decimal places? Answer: 0.124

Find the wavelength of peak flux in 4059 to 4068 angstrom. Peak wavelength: 4061.19 angstrom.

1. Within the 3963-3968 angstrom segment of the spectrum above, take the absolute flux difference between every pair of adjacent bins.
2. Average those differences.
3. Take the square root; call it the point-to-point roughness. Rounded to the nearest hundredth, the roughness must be 1.83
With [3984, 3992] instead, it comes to 1.73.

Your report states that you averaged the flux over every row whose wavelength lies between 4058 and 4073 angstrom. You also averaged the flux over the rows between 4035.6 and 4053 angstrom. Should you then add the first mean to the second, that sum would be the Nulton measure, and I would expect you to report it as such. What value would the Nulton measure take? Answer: 73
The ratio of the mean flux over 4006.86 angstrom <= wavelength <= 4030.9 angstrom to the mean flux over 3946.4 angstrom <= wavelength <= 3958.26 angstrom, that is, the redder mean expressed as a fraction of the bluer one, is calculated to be 1.22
